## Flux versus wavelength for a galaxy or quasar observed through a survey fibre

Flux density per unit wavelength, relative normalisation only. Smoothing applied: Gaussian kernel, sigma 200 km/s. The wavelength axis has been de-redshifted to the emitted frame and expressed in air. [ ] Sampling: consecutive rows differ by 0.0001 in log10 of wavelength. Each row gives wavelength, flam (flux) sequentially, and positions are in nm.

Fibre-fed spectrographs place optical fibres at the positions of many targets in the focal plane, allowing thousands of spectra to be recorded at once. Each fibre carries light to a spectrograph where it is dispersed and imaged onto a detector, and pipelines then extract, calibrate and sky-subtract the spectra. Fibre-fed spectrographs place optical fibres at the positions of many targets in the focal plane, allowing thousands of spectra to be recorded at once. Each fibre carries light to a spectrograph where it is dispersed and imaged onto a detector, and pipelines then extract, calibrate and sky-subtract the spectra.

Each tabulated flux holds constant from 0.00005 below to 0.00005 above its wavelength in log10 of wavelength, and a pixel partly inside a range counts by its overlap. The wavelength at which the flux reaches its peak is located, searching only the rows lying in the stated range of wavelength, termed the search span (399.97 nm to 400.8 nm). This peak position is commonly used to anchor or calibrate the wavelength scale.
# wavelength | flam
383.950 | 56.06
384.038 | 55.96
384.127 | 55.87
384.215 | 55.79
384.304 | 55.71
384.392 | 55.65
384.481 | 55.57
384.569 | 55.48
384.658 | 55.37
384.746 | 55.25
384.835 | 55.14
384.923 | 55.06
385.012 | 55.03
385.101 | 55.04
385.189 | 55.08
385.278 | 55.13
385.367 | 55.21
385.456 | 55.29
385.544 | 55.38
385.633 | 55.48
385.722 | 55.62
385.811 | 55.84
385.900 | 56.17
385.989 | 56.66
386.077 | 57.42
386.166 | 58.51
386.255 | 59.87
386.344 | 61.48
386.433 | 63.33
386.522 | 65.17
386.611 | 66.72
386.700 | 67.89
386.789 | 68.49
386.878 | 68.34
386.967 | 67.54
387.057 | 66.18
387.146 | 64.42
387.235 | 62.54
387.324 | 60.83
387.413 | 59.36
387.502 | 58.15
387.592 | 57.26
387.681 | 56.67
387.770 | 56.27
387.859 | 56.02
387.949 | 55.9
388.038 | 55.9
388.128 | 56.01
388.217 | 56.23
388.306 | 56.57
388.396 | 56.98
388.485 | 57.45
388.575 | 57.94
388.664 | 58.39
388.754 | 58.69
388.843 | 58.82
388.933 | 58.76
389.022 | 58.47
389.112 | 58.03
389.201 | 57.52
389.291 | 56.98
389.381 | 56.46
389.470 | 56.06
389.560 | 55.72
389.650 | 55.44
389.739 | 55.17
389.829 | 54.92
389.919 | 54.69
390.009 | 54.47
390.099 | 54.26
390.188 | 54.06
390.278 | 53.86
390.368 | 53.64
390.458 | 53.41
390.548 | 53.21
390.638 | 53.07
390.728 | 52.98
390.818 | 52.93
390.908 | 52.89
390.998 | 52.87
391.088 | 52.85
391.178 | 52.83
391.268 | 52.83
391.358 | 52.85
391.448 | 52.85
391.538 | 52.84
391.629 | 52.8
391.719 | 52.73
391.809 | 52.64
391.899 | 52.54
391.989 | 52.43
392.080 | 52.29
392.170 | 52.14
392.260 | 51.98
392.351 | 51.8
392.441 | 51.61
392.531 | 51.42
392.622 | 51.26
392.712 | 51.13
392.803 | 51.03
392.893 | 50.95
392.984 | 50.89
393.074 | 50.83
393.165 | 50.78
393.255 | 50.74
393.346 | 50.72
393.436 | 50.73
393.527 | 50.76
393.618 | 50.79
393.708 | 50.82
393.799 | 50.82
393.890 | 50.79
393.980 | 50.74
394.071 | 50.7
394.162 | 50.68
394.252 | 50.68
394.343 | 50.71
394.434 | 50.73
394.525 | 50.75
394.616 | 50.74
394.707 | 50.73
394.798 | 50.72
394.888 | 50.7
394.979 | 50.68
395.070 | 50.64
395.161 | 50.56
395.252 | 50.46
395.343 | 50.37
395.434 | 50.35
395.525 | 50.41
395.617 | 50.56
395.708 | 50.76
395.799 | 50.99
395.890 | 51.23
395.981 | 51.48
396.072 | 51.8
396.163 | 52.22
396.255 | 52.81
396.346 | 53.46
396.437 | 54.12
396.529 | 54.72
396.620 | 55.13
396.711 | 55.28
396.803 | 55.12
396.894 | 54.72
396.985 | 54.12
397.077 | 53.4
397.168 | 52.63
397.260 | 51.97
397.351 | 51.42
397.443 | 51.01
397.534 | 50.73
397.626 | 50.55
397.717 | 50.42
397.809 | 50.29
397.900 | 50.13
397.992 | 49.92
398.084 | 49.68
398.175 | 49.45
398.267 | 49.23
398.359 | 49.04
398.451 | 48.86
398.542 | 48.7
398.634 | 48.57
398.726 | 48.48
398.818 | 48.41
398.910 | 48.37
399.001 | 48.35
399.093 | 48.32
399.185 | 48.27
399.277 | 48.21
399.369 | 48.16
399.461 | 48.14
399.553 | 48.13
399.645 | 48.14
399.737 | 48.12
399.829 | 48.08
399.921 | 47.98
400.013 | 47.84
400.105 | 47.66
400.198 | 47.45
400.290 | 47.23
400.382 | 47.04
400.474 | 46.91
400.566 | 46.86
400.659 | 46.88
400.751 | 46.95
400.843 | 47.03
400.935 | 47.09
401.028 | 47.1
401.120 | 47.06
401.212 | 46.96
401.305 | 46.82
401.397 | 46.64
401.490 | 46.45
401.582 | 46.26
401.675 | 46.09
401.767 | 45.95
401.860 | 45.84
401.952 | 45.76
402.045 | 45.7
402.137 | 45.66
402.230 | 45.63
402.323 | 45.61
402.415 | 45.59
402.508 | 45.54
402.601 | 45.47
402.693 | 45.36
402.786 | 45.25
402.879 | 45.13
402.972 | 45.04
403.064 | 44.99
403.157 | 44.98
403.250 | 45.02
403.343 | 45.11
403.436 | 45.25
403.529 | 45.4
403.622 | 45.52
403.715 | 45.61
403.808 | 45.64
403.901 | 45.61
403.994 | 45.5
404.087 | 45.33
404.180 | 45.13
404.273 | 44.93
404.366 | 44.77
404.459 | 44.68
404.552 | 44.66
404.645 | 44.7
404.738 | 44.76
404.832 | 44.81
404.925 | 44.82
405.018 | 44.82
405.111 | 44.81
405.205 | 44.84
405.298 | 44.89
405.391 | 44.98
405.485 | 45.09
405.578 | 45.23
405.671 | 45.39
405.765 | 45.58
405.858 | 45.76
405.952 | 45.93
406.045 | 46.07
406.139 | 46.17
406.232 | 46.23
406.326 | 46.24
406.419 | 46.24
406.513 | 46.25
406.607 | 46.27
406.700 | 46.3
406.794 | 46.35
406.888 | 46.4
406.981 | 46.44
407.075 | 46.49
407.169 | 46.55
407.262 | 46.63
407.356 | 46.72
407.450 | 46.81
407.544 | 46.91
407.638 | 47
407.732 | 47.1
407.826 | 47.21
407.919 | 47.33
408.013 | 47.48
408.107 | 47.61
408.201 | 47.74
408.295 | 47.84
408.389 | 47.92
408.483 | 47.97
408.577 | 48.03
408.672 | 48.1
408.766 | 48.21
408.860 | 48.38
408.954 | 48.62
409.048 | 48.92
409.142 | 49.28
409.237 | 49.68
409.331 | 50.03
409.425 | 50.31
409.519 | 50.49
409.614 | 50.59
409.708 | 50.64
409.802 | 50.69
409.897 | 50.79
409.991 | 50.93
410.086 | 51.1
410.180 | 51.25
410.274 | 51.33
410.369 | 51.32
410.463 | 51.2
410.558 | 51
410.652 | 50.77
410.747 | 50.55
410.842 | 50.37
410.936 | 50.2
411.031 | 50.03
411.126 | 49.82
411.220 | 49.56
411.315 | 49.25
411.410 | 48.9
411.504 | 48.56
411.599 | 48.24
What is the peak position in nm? 400.013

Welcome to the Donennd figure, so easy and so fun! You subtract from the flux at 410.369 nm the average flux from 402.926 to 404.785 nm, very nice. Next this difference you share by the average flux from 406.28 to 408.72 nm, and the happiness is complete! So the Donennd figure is 0.13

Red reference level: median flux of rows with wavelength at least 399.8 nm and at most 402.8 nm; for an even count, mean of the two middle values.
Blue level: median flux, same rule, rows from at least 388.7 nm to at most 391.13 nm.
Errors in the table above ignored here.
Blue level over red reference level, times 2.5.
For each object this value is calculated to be 2.92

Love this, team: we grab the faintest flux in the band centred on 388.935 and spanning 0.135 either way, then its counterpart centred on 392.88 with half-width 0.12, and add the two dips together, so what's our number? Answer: 109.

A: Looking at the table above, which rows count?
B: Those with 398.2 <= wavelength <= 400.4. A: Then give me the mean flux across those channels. 48.2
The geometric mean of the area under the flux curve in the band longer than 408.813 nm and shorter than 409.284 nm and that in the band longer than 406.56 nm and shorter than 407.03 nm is 22.4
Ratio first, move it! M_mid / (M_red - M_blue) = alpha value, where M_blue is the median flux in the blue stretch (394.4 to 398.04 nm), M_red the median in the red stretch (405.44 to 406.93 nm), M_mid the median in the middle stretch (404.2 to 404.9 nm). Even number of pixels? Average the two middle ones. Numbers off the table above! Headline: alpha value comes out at -10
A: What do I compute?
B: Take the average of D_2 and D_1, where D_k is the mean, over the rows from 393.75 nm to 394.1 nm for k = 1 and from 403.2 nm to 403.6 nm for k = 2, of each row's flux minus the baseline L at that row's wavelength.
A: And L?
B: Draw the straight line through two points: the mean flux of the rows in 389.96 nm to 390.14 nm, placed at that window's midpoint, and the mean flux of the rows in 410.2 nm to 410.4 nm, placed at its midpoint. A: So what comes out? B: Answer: -5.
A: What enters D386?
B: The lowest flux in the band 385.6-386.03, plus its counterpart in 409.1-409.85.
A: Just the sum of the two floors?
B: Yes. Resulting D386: 104.8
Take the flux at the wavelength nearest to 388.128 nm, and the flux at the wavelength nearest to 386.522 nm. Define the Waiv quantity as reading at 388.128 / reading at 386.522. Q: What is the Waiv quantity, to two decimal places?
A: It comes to 0.86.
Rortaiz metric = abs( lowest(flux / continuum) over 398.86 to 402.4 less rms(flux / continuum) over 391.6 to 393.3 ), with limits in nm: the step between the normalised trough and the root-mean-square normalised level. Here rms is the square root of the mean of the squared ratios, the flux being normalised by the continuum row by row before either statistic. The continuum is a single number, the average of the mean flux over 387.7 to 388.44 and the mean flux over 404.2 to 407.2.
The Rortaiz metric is 0.12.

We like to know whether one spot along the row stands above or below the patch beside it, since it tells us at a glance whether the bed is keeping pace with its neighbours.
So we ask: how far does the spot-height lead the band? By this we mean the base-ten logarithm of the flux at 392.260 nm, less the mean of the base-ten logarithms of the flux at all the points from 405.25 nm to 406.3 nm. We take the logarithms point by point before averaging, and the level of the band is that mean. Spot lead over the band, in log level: 0.057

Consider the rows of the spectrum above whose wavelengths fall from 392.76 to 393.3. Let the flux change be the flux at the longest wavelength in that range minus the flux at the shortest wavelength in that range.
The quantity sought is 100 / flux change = -345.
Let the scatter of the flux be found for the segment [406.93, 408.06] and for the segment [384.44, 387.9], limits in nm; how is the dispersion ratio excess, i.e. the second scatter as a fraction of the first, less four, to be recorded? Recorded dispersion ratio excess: 10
